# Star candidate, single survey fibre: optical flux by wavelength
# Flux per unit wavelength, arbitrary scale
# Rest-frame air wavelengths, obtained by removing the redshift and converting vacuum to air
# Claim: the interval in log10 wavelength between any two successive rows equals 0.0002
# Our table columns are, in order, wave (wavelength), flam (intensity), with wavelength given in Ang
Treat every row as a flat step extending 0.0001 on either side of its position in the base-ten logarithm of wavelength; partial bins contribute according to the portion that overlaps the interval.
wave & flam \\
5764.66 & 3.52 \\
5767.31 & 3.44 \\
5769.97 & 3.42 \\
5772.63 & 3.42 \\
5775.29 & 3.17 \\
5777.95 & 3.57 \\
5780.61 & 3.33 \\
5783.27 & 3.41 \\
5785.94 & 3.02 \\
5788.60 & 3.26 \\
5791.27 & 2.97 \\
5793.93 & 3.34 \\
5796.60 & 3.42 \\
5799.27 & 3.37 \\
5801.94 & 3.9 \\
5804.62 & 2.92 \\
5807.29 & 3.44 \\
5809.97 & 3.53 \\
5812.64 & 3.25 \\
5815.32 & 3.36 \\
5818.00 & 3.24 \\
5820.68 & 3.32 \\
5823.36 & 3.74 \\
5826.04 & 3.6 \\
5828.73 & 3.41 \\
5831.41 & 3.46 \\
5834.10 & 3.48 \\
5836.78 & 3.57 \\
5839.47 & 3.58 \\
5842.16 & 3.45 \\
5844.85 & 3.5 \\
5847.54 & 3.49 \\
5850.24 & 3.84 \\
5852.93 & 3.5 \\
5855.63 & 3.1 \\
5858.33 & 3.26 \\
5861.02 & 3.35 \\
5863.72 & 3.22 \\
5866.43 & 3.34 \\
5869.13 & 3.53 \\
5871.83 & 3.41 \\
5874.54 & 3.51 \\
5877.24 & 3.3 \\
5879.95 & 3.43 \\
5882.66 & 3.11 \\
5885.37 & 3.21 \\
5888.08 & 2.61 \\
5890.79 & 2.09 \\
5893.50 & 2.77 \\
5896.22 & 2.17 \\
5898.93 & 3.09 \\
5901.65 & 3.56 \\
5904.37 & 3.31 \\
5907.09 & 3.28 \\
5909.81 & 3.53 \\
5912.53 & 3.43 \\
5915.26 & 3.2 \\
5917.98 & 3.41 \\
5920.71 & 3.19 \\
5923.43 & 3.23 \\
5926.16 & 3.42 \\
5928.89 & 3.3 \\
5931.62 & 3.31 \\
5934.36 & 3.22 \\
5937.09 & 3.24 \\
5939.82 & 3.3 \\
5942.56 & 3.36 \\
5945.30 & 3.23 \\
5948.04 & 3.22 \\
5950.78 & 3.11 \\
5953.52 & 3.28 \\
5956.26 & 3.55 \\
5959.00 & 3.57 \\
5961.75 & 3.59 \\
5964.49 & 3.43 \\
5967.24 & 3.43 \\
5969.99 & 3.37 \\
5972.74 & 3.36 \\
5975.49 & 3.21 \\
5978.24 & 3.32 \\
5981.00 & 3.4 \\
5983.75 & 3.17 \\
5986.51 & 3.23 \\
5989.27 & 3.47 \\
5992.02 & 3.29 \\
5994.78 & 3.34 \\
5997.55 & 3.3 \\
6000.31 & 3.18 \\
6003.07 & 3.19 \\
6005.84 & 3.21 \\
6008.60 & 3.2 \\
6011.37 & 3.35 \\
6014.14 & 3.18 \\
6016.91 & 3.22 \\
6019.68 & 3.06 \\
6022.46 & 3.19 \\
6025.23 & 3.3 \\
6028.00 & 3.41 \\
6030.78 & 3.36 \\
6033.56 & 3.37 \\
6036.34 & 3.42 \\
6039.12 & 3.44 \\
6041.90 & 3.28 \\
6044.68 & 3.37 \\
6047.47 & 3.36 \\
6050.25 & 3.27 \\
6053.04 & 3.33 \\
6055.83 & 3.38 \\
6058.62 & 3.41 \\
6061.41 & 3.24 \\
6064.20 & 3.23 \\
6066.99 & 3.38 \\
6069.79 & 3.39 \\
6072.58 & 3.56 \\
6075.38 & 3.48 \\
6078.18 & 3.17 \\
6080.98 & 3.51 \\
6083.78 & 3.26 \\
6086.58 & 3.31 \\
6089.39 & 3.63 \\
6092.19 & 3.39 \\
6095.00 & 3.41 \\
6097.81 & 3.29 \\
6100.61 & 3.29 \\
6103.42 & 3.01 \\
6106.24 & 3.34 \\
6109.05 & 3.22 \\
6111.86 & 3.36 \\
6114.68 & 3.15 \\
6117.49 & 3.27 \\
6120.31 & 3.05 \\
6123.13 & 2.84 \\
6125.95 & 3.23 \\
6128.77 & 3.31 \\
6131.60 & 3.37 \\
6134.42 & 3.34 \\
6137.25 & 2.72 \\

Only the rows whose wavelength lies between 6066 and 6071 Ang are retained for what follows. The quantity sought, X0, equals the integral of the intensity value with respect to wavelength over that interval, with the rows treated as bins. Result 16.9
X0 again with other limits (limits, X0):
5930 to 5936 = 19.6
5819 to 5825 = 21.1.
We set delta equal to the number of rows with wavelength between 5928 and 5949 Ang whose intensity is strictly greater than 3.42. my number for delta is 0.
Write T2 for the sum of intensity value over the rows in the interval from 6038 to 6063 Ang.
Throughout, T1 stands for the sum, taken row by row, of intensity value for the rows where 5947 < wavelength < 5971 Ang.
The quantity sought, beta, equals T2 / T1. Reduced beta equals 0.98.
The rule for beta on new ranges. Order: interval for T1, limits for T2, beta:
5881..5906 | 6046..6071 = 1.16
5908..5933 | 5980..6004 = 0.99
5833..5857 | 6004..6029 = 0.92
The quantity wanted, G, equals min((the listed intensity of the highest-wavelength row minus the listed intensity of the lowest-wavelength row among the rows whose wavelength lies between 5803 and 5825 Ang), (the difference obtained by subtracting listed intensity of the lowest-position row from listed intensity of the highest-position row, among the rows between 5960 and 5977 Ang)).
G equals -0.4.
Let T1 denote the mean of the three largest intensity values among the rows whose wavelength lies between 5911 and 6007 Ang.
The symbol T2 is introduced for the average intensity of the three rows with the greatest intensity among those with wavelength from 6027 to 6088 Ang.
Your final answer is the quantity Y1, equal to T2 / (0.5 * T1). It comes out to 1.97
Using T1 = 3.57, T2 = 3.52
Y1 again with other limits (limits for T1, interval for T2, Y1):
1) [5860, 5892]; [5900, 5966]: 2.05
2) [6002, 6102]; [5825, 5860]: 2.06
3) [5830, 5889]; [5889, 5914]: 1.91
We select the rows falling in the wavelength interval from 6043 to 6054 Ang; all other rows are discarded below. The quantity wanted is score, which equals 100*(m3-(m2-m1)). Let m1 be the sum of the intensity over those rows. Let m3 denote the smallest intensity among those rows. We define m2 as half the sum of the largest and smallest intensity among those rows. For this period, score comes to 1328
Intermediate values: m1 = 13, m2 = 3.32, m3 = 3.27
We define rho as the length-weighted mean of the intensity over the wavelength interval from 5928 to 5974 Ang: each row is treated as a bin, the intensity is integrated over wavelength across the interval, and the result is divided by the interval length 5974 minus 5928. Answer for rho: 3.35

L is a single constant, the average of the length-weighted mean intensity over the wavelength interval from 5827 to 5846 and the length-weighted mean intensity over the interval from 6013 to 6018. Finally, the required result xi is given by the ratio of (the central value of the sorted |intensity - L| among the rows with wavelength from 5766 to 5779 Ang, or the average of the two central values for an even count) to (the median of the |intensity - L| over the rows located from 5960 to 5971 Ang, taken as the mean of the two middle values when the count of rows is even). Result 1.1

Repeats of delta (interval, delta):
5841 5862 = 5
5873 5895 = 2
